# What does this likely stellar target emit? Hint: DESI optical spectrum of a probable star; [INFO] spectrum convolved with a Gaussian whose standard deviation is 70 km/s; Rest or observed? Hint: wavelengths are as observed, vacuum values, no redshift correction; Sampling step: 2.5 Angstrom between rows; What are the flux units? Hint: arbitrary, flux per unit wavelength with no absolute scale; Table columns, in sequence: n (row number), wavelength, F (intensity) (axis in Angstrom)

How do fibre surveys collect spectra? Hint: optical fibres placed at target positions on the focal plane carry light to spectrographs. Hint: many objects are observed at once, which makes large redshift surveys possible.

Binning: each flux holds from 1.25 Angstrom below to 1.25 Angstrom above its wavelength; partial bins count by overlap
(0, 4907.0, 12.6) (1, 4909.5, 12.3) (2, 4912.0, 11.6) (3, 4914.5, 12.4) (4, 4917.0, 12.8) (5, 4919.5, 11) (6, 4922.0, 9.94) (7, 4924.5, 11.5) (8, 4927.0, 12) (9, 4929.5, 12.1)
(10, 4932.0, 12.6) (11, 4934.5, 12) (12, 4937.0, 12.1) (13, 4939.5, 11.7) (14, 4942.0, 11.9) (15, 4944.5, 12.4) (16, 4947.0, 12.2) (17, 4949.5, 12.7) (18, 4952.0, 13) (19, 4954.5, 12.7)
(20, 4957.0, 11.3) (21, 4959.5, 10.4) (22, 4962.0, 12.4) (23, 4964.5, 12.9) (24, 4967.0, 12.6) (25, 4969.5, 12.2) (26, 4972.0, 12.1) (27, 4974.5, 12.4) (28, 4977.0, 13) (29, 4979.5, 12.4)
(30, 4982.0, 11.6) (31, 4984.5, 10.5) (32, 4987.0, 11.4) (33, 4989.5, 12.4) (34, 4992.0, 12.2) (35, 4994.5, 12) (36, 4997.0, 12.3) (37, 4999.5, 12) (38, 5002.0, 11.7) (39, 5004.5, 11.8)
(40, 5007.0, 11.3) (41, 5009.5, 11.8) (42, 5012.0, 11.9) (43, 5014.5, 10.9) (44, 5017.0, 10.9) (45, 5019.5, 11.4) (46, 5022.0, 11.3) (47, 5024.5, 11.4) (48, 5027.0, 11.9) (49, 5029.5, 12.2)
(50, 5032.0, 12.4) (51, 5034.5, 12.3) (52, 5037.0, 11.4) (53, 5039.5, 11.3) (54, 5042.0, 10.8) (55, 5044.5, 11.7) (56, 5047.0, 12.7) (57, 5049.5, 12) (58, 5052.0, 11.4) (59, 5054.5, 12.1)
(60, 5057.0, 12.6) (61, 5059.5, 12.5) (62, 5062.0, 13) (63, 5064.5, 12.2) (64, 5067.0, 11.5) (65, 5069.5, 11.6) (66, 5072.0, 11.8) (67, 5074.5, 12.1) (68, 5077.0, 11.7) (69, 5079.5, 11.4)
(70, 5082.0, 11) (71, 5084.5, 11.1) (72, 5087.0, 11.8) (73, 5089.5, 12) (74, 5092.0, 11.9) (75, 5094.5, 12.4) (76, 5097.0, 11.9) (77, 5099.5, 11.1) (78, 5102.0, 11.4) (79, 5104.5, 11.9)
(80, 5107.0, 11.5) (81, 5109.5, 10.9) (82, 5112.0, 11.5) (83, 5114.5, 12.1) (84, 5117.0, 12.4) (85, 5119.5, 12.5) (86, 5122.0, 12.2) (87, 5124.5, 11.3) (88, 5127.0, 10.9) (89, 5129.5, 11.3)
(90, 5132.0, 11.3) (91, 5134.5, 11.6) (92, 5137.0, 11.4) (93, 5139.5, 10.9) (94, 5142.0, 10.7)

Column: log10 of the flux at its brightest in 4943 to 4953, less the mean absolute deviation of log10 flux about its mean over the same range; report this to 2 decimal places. 1.10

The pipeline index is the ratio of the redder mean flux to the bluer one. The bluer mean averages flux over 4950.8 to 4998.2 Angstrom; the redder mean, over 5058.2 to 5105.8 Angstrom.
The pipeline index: 0.98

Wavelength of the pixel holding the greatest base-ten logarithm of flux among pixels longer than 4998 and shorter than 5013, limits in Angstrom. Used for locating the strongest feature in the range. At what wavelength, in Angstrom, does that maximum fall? 4999.5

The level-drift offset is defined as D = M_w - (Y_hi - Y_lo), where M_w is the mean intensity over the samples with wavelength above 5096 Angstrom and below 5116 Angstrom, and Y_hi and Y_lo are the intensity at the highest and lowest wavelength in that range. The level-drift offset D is 11.3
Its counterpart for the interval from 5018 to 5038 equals 11.8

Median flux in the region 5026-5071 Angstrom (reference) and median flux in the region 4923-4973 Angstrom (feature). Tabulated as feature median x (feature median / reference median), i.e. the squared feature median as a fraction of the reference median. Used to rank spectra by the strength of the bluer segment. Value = 12.3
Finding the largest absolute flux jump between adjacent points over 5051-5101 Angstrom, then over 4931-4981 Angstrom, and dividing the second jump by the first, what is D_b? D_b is 2.5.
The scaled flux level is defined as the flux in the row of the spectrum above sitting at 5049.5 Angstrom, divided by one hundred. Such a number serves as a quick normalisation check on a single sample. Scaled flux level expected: 0.120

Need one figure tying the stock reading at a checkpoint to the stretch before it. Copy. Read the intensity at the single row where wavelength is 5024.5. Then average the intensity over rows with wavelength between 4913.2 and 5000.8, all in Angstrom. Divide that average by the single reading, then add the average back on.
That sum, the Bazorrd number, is 13.09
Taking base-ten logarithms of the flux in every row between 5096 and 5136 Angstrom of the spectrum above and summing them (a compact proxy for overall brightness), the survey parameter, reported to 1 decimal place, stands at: 17.0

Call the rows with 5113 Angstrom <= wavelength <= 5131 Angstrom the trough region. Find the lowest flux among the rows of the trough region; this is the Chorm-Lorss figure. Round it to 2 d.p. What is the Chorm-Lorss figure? 10.90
